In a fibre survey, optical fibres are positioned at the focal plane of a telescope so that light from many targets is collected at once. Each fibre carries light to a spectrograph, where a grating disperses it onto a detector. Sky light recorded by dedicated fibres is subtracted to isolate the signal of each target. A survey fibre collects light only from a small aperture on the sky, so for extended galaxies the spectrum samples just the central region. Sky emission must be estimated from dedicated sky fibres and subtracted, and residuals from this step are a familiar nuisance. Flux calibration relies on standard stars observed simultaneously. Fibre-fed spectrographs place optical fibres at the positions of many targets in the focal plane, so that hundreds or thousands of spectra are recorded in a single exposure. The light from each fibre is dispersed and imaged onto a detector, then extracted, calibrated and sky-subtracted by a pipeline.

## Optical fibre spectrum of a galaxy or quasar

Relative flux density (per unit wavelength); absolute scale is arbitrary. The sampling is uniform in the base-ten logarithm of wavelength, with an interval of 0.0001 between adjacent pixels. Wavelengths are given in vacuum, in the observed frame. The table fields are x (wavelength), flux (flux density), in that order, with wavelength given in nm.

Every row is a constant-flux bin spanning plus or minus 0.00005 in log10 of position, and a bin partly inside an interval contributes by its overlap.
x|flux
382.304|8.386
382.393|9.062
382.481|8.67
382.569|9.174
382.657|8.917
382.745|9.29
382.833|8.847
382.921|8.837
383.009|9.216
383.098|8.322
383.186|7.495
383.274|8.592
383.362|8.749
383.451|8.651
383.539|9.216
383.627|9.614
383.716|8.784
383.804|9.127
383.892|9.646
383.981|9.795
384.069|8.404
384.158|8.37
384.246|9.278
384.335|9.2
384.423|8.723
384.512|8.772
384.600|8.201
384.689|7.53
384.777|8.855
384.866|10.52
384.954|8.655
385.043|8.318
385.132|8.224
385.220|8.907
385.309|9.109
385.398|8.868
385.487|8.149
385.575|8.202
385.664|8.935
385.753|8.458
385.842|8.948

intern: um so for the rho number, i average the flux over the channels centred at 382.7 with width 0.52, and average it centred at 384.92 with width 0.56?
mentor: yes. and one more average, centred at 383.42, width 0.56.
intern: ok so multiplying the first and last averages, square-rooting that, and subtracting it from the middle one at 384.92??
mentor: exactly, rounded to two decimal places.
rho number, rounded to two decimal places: -0.15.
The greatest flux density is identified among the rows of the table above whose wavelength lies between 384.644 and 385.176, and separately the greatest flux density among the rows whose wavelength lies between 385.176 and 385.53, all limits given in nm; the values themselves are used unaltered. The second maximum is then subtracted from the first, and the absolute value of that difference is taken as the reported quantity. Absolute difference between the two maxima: 1.41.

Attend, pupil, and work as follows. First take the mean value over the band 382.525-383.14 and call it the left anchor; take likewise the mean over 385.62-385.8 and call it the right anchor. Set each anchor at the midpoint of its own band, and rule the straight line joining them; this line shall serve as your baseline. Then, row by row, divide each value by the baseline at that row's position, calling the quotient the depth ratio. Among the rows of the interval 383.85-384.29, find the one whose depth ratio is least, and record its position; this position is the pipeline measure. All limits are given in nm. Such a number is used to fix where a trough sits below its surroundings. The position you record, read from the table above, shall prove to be 384.158 nm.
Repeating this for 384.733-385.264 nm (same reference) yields 385.132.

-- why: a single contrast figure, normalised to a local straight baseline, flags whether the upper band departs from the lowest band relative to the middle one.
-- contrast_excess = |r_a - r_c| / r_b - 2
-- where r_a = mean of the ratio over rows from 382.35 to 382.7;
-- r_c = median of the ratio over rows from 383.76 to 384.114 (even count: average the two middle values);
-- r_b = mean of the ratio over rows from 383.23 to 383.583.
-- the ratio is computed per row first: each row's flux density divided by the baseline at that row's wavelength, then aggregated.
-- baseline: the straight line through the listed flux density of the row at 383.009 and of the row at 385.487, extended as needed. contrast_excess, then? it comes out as -1.89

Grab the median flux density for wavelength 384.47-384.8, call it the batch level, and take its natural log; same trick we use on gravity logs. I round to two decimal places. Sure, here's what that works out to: 2.14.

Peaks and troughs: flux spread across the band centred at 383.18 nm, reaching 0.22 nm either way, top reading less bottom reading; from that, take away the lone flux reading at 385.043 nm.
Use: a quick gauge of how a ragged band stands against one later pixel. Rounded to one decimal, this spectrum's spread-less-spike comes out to -6.6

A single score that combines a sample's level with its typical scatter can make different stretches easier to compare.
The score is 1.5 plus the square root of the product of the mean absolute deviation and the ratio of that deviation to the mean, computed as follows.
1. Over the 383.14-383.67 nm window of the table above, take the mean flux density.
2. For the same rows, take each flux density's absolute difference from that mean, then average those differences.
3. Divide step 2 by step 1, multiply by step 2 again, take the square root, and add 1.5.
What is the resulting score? 1.66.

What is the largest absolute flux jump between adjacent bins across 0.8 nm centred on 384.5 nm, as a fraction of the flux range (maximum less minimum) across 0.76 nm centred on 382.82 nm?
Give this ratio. 0.93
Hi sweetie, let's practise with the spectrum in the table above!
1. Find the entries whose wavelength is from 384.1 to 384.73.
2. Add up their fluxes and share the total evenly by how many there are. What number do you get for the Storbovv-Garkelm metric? 8.58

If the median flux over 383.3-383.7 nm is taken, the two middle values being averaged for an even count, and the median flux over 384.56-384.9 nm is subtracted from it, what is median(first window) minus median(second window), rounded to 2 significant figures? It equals 0.45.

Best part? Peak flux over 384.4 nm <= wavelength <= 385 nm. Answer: 10.52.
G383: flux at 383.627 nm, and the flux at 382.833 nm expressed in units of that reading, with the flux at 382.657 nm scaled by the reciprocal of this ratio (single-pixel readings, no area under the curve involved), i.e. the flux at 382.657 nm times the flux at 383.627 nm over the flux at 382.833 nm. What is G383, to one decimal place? 9.7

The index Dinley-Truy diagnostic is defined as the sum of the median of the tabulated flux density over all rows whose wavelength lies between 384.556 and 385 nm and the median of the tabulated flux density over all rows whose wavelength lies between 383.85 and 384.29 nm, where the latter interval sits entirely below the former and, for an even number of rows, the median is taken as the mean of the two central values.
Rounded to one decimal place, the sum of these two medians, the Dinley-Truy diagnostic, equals 17.9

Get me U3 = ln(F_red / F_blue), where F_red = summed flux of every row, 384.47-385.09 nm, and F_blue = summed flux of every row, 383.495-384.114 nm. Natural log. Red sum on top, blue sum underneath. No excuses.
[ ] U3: -0.06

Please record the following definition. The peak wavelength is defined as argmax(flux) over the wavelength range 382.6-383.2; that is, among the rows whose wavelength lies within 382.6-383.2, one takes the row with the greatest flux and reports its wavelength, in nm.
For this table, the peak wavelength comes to 382.745 nm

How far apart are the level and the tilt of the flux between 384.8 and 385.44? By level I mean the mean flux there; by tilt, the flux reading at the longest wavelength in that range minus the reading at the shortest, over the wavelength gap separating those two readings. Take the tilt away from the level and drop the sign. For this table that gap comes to 12.0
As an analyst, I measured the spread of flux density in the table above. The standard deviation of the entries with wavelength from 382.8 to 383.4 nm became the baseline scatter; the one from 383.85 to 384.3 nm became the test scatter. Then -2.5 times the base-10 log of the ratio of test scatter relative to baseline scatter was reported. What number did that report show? -0.2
